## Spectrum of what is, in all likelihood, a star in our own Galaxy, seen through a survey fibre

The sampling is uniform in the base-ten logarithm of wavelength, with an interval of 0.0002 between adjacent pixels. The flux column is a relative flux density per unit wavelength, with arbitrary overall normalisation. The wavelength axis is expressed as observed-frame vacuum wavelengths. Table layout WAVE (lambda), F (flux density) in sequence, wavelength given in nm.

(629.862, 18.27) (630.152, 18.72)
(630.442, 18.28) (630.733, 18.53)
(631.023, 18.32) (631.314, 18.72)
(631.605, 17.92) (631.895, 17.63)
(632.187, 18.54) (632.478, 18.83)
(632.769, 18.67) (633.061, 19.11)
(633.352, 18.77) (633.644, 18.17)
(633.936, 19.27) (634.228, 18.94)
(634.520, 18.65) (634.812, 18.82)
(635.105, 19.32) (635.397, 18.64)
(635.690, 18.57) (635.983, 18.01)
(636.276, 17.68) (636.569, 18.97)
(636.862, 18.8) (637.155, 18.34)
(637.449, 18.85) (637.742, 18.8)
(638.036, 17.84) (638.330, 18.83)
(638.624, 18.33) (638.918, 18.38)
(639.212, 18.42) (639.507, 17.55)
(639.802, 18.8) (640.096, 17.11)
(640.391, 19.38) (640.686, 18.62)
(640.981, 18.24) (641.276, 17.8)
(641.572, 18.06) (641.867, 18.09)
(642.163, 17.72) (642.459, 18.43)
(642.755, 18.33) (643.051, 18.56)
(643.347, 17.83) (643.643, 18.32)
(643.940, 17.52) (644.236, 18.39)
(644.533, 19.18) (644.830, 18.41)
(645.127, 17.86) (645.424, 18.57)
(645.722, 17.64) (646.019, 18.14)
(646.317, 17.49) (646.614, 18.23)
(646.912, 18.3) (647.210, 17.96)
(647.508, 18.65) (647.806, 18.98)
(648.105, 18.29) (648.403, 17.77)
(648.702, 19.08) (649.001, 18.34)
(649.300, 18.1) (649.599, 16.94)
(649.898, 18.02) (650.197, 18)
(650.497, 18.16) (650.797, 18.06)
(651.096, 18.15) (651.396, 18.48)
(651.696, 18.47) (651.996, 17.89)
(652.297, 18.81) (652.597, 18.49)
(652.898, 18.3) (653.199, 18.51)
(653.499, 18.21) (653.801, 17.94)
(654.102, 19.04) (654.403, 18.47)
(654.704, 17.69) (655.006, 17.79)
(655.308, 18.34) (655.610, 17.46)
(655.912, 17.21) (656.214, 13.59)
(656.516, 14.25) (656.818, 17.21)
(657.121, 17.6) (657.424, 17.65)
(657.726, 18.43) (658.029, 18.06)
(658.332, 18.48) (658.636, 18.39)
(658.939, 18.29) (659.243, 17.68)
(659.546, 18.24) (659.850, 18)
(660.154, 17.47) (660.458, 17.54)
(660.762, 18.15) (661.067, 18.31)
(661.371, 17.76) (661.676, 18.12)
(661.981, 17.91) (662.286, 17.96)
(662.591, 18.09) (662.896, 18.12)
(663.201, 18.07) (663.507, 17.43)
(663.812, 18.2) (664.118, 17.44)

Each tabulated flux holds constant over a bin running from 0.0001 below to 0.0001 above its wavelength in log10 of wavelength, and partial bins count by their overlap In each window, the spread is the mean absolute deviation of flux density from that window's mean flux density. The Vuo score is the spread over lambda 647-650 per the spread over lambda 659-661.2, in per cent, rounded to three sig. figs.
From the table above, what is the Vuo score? 152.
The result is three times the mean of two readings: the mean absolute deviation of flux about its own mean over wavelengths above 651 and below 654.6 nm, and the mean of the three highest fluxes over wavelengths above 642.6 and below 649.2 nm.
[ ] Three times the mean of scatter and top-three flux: 29.0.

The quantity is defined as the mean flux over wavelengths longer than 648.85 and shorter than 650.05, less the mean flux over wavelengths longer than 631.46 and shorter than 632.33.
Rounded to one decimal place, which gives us -0.2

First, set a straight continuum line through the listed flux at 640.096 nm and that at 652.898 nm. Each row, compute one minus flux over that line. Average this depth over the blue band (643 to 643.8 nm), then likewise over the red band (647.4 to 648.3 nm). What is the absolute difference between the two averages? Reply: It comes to 0.002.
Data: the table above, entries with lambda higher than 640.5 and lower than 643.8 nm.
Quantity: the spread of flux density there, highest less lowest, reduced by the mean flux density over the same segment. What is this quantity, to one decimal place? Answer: -17.3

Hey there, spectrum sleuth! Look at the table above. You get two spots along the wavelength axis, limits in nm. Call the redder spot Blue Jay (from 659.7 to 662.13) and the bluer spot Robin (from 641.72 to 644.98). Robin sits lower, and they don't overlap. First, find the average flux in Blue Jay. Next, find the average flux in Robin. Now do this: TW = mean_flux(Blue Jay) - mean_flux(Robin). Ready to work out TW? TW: -0.3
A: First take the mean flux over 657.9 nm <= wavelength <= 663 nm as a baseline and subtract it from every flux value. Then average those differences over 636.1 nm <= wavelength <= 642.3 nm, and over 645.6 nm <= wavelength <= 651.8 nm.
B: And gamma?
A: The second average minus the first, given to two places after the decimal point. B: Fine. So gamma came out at -0.16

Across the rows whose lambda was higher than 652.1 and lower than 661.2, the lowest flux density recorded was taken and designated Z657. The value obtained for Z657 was 13.59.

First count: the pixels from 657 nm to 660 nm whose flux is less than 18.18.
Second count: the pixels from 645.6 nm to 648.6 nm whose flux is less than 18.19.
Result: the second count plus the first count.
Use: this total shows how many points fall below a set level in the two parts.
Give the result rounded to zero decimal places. 10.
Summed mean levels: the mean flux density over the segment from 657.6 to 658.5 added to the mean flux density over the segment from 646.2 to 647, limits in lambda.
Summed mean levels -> 36.3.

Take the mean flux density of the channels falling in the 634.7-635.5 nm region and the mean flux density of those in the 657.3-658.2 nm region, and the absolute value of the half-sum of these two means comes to 18.5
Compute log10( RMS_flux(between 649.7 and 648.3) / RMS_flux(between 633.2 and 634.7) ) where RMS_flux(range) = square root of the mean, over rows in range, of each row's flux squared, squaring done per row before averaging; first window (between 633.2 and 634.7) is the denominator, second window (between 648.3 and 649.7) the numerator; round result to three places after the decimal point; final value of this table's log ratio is -0.017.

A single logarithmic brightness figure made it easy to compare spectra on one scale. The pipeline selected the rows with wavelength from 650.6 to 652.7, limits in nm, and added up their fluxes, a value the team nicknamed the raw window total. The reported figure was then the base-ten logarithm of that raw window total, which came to 2.11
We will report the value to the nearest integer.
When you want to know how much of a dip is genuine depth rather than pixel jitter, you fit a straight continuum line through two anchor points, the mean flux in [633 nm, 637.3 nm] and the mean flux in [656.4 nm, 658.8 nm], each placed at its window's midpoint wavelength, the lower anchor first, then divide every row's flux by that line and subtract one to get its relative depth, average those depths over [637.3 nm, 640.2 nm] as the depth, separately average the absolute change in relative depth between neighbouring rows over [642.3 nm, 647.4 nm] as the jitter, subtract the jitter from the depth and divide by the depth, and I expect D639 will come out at 4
